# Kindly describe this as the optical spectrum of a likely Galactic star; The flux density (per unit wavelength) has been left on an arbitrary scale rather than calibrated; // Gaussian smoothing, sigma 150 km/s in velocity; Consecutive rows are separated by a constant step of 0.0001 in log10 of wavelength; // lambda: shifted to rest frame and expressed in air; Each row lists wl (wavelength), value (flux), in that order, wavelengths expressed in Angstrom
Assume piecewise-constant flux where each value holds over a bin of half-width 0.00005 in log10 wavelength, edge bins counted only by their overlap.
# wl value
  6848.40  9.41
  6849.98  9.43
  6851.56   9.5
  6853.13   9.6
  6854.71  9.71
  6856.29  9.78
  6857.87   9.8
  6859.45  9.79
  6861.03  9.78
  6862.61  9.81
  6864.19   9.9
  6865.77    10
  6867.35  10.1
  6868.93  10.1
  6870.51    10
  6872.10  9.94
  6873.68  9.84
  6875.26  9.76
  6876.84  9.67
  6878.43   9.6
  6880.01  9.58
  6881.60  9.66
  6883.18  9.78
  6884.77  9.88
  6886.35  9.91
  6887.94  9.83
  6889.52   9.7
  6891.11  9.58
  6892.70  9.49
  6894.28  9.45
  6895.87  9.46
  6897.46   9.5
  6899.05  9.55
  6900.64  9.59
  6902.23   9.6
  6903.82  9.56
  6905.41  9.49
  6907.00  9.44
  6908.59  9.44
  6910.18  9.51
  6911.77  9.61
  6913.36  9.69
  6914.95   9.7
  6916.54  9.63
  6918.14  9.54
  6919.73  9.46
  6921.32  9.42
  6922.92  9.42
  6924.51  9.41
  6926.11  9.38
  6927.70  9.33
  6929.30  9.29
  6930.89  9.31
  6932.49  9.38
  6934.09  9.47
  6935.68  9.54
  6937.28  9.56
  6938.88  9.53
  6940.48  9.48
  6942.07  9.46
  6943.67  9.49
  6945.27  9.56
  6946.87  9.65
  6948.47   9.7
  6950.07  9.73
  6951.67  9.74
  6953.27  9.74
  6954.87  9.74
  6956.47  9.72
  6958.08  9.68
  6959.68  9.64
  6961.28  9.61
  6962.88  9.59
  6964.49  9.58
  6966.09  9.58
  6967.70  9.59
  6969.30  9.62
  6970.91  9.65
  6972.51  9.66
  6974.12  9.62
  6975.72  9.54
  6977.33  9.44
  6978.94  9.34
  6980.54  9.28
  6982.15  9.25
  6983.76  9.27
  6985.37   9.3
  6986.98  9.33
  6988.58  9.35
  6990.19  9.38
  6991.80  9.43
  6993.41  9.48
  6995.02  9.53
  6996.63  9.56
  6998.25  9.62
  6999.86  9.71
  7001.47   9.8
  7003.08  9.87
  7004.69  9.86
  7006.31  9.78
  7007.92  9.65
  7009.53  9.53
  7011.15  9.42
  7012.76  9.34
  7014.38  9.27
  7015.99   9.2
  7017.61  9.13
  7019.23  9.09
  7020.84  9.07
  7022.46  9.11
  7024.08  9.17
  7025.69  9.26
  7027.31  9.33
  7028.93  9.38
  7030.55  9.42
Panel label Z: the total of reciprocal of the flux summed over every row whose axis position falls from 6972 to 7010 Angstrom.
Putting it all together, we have 2.52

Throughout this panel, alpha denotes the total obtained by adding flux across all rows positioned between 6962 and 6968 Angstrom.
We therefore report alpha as 38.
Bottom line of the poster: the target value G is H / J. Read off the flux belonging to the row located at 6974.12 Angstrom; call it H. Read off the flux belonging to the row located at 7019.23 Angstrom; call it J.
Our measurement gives 1.06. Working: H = 9.62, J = 9.09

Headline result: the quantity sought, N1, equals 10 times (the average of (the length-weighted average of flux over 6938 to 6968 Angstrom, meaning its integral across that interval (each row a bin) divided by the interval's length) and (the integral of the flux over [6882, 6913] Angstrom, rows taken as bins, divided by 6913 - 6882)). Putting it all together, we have 96.11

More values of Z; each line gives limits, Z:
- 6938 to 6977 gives 2.49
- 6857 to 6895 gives 2.45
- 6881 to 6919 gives 2.50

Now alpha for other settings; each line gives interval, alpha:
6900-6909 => 57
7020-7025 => 27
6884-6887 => 20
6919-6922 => 19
